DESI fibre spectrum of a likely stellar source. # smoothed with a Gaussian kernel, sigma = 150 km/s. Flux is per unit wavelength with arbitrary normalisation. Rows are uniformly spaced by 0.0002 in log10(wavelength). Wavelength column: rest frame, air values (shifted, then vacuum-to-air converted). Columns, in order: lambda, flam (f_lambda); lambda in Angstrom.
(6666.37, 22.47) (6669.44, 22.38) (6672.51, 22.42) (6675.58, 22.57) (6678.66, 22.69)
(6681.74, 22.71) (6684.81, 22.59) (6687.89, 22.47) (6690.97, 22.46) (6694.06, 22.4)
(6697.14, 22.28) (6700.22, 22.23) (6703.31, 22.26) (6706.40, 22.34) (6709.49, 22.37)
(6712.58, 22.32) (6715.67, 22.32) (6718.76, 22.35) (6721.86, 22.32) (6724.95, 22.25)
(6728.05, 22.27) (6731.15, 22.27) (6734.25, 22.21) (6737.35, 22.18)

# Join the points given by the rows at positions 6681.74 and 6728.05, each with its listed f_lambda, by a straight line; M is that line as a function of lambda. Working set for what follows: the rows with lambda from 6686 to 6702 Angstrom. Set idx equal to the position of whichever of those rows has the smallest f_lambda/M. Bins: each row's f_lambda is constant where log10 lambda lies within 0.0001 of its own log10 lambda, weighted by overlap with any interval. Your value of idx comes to 6700.22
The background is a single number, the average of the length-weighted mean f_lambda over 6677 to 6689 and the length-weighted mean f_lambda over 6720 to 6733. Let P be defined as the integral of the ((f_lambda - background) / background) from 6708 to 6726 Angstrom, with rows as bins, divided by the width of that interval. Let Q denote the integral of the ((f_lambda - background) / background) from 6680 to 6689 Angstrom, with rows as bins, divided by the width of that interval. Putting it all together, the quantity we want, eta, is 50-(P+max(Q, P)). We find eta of 50.00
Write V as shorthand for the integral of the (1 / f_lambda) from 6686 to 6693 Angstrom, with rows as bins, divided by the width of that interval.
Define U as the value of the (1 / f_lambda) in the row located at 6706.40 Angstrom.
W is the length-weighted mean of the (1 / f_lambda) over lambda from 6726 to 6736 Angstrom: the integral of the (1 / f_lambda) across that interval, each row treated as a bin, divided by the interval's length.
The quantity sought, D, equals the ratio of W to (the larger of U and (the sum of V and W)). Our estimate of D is 0.503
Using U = 0.0448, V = 0.0445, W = 0.0449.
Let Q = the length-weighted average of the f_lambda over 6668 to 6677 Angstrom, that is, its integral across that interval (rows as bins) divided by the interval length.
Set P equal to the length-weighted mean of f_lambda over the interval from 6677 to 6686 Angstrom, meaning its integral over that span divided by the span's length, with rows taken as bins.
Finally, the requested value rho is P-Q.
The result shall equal 0.19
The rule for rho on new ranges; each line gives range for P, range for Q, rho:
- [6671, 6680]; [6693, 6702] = 0.25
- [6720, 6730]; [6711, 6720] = -0.07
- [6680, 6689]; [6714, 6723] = 0.28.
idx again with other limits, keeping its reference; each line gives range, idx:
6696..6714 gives 6700.22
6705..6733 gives 6706.40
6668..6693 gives 6669.44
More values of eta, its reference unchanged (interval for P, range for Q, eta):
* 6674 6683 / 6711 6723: 49.98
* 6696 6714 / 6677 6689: 50.00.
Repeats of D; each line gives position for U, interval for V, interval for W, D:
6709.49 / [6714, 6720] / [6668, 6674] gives 0.499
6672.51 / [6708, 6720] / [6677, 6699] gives 0.498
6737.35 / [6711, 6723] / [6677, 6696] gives 0.497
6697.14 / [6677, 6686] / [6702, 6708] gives 0.504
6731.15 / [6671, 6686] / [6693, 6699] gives 0.503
